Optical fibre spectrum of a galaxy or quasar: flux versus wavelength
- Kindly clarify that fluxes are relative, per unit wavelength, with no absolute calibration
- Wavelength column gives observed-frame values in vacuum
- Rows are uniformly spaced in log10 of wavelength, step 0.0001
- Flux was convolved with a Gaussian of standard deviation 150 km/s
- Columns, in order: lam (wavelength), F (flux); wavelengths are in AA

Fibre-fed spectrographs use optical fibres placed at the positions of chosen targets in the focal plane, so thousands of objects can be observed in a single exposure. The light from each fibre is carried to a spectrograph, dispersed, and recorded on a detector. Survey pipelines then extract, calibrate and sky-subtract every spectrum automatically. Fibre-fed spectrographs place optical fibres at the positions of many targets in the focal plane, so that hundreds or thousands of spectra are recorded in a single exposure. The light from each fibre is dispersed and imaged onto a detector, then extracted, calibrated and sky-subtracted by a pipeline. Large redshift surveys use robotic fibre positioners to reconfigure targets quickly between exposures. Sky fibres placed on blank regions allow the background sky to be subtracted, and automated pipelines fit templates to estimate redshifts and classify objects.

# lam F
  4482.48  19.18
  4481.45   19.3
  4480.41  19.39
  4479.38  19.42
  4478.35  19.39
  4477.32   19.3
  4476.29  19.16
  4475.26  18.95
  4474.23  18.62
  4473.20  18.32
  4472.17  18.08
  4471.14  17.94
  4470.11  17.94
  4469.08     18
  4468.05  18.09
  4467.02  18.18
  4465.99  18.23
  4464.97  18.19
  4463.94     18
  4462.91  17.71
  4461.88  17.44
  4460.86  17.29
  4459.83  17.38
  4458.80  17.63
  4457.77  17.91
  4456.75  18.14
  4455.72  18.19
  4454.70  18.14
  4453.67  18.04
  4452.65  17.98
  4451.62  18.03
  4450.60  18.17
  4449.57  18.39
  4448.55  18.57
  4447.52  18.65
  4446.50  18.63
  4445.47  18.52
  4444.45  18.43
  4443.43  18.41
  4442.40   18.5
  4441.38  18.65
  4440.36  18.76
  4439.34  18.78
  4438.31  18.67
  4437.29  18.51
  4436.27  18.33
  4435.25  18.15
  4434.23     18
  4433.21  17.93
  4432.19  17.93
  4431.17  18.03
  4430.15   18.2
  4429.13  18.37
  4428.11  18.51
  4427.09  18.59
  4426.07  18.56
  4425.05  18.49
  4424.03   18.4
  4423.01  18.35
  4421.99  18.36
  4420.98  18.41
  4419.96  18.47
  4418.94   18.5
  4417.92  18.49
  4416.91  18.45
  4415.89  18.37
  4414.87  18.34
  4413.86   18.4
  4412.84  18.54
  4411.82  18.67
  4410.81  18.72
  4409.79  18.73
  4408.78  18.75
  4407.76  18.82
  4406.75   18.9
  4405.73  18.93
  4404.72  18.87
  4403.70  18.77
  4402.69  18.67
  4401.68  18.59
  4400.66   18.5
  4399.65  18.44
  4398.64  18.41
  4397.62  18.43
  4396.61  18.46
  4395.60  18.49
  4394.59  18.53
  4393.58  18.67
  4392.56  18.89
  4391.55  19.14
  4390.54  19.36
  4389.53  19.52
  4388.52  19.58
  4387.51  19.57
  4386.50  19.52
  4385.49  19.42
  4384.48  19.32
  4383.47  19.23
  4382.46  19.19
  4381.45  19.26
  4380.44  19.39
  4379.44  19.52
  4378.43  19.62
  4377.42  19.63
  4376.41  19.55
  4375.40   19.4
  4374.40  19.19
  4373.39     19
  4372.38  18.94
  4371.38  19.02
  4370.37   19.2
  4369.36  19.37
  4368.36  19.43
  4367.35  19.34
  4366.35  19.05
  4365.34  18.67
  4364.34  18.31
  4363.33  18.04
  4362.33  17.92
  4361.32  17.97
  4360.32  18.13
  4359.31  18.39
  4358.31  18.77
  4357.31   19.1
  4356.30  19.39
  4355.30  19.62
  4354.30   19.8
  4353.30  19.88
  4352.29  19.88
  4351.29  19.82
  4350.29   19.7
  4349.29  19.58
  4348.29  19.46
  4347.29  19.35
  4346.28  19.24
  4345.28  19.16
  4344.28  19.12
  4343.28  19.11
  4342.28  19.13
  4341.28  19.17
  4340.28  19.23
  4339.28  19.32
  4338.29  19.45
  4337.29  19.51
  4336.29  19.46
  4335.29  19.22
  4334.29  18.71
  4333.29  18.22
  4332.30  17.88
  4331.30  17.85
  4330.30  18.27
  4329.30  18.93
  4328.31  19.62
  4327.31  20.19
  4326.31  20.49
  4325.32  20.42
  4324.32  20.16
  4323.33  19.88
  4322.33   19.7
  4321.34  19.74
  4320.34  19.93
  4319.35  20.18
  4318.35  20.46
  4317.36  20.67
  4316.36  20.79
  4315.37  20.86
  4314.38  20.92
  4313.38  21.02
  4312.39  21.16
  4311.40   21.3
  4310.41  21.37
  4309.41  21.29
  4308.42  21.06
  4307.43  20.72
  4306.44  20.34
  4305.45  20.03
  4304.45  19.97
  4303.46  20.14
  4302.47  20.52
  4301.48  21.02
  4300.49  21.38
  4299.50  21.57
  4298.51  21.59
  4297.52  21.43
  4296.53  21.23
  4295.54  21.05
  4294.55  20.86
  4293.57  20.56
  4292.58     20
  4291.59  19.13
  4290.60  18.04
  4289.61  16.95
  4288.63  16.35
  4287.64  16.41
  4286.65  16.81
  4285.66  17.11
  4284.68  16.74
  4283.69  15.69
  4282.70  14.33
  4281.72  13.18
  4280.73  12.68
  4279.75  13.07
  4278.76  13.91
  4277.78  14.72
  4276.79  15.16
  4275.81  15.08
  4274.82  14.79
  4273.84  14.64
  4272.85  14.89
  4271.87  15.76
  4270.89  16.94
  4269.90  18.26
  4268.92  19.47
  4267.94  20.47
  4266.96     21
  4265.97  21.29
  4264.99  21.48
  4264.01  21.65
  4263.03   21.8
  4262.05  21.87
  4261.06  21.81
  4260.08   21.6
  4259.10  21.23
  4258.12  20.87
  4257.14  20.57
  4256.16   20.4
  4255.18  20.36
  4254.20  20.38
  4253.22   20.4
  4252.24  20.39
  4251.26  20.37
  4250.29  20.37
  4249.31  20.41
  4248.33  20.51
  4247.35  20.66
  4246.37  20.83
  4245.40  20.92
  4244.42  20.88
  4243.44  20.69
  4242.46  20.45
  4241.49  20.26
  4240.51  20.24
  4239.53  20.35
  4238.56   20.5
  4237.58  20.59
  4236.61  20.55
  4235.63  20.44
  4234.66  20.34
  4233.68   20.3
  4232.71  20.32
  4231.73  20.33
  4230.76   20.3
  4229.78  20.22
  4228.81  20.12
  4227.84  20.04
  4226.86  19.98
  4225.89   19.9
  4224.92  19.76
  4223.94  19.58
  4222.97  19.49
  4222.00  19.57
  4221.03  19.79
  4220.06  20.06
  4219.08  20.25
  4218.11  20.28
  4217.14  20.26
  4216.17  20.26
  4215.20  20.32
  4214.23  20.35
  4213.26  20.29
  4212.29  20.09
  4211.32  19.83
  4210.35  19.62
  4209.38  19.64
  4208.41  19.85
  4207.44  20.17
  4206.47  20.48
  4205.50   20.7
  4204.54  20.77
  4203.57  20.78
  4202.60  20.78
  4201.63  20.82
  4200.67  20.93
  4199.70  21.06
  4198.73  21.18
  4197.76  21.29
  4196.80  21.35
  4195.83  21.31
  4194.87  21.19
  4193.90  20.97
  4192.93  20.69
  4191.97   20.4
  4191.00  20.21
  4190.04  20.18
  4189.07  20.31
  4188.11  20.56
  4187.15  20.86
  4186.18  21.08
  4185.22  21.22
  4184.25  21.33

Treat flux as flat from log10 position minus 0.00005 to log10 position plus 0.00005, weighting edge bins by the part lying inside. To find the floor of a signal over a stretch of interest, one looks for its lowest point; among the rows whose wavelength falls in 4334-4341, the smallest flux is 18.71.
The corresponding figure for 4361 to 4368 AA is 17.92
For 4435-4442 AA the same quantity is 18.15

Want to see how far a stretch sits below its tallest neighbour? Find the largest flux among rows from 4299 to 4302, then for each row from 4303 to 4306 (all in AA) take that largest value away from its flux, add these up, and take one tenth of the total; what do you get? -0.46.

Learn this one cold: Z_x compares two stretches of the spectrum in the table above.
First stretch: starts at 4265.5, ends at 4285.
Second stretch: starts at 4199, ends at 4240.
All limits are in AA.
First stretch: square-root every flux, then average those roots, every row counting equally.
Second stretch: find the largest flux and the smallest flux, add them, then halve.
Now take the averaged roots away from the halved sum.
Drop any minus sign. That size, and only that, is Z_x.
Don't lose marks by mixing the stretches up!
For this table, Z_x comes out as 16.3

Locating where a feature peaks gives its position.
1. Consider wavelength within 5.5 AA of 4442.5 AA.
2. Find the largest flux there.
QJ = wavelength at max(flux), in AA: 4439.34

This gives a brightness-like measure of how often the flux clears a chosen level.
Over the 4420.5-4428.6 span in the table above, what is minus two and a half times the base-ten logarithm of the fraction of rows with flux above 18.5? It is 1.1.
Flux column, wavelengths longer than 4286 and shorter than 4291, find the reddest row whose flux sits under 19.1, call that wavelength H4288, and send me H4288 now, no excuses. 4290.60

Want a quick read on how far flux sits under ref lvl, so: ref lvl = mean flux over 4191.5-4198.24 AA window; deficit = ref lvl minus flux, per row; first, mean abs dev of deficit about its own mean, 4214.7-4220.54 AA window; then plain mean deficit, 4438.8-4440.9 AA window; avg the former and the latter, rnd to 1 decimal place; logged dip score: 1.2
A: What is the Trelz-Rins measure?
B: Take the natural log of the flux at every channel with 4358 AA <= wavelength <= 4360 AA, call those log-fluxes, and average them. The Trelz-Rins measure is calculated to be 2.92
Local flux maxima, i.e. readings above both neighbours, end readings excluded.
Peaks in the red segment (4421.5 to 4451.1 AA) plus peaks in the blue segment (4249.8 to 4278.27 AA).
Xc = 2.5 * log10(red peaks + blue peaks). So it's 1.9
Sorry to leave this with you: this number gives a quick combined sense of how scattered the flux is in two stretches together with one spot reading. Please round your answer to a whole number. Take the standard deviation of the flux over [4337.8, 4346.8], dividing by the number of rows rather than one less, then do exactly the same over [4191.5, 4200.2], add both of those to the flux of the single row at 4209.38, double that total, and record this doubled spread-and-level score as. 40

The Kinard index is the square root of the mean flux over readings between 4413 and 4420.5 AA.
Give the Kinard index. 4.29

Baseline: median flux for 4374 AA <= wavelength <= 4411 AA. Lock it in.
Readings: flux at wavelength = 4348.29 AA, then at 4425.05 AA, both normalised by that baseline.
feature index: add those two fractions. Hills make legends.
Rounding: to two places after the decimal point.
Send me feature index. 2.00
